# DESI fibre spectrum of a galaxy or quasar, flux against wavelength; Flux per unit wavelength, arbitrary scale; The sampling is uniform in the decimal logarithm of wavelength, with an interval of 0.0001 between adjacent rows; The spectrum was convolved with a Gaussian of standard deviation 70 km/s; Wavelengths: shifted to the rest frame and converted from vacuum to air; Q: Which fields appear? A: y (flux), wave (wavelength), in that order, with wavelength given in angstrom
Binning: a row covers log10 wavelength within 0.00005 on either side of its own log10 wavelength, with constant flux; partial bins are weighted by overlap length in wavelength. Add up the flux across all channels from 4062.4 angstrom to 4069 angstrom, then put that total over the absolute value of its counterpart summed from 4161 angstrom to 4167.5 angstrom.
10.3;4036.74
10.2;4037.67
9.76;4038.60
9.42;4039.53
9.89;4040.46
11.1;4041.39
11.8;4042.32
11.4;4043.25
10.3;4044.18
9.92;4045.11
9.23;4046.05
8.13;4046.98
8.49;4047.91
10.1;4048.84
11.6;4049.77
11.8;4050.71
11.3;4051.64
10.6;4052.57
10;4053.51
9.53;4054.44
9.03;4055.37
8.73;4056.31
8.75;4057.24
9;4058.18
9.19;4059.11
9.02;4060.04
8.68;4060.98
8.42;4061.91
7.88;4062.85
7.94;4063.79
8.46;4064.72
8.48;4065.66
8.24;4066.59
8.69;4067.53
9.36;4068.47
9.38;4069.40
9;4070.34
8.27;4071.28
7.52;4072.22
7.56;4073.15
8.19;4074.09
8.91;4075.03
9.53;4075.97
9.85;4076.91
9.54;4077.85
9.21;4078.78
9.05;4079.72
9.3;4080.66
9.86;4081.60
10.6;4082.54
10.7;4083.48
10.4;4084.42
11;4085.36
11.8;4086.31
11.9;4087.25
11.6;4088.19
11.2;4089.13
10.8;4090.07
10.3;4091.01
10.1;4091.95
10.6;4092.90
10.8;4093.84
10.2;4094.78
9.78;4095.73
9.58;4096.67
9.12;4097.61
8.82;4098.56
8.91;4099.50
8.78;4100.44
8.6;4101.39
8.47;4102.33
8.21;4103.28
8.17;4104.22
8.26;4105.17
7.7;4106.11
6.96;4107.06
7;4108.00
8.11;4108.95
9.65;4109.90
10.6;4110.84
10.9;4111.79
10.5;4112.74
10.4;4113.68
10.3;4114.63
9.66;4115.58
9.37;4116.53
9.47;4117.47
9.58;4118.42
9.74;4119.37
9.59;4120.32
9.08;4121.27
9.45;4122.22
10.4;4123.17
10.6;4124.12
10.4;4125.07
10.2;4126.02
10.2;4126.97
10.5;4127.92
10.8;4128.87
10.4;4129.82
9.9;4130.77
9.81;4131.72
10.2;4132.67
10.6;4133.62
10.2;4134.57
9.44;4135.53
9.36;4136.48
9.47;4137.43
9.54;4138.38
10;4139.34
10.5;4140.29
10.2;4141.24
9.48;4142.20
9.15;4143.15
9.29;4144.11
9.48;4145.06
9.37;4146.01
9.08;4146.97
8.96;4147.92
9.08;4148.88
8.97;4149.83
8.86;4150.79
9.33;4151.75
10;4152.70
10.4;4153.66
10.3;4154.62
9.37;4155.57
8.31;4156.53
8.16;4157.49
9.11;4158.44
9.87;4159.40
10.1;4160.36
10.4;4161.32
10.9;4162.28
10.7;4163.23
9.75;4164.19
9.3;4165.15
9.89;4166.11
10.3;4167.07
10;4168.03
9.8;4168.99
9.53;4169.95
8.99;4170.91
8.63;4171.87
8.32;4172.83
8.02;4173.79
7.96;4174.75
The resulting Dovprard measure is 0.83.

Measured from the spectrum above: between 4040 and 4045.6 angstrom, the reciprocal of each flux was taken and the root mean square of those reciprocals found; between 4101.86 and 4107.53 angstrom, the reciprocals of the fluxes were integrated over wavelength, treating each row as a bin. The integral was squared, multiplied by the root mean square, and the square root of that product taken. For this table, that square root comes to 0.219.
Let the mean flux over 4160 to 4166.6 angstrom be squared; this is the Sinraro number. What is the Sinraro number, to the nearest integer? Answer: 103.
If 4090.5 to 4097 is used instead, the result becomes 104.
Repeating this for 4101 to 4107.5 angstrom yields 65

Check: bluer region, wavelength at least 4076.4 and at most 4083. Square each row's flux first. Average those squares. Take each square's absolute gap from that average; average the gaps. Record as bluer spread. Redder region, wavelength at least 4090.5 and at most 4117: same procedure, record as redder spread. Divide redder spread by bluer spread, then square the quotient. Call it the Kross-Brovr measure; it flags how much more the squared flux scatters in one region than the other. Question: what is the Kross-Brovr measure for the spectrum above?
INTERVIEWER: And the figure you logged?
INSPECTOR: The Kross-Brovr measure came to 5.0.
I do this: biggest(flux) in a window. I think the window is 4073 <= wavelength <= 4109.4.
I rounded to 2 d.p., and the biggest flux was 11.90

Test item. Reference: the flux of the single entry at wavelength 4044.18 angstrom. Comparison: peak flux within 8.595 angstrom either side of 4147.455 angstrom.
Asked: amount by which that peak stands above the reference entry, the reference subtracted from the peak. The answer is 0.2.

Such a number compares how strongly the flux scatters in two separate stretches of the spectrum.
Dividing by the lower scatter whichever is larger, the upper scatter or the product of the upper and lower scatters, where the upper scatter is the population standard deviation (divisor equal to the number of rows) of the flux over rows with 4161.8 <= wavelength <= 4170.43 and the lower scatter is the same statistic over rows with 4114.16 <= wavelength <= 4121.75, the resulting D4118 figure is 1.5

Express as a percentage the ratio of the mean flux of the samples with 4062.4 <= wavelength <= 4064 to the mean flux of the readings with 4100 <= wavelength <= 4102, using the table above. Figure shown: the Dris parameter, 91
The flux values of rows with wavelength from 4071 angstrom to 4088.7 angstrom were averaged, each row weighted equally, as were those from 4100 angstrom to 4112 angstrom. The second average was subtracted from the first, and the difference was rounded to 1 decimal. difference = 1.2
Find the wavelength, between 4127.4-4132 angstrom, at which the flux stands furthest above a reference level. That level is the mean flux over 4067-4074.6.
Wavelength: 4128.87 angstrom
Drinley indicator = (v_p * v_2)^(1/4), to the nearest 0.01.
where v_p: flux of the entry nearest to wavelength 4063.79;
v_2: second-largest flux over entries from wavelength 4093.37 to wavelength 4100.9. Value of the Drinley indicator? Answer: 3.00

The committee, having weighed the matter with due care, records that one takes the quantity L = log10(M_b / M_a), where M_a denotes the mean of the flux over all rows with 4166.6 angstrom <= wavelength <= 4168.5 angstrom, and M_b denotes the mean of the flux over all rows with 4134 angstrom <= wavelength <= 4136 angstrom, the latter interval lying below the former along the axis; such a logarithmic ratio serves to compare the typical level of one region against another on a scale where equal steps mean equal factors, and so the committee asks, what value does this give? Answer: -0.014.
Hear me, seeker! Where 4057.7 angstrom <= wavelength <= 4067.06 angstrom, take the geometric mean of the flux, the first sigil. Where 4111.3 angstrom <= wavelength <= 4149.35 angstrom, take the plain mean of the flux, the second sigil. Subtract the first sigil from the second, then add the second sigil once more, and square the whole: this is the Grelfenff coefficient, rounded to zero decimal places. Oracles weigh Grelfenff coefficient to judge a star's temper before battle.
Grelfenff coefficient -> 126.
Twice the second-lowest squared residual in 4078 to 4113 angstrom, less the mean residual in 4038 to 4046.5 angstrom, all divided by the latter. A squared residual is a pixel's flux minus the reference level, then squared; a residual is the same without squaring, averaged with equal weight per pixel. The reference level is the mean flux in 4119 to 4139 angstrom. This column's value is -0.89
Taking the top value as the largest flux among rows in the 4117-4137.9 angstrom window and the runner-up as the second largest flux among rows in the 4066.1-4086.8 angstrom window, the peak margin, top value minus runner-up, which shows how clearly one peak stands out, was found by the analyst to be -0.2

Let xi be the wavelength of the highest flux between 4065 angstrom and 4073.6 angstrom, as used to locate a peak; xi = 4069.40 angstrom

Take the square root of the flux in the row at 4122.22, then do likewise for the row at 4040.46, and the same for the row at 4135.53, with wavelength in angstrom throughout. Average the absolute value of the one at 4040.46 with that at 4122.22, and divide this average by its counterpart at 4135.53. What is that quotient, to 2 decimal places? 1.01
